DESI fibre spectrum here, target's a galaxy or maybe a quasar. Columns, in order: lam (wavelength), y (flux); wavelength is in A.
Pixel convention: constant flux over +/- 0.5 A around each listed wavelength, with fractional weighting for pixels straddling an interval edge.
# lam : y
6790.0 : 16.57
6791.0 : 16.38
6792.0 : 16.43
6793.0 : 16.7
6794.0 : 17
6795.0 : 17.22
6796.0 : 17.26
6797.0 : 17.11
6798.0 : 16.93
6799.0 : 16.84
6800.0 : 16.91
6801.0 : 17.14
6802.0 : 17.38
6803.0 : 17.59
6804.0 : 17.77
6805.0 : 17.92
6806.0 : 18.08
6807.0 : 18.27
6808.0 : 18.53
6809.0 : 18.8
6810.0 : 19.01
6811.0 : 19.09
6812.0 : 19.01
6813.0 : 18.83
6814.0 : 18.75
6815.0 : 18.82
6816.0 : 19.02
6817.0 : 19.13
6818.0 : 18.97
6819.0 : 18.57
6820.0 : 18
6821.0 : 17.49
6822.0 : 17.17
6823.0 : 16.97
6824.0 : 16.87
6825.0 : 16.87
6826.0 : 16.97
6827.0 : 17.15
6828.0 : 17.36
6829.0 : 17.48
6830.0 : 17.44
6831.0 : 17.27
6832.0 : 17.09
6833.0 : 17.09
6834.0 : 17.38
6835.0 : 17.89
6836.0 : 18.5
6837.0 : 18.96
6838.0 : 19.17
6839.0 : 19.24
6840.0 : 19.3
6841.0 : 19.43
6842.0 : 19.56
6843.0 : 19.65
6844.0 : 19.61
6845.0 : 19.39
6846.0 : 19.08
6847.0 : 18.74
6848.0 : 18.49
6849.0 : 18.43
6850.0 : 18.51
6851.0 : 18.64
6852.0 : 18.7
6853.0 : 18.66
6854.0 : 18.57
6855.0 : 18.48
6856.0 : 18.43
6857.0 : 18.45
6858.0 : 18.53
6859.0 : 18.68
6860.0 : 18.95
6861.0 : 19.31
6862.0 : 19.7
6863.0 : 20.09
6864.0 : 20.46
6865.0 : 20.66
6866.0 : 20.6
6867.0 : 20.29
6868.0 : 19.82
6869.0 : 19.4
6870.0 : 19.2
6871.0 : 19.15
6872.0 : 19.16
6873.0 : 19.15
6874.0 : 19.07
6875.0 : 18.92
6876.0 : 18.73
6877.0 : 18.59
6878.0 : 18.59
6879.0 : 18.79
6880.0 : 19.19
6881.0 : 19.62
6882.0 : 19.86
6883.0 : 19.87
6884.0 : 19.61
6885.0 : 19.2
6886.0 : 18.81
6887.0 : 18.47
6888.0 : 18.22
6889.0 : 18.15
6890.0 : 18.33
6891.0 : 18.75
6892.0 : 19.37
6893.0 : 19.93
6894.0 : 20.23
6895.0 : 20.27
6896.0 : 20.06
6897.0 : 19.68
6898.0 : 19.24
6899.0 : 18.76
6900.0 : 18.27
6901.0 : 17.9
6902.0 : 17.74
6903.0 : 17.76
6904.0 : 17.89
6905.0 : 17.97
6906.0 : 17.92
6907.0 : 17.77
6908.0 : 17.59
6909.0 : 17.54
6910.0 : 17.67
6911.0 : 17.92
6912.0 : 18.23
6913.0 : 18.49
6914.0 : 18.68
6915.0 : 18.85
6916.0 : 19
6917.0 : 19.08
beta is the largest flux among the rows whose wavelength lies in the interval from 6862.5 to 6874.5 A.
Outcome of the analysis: 20.66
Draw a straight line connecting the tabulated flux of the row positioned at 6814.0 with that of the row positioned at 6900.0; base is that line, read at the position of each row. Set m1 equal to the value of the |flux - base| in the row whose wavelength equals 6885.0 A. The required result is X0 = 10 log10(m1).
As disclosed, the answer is -1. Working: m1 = 0.85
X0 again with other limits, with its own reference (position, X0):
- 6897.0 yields 1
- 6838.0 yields -3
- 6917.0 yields 0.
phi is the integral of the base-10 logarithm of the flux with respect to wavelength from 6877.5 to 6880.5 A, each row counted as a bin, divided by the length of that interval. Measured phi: 1.28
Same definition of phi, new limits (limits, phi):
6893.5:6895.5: 1.31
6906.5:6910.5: 1.25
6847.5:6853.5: 1.27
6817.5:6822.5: 1.26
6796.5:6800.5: 1.23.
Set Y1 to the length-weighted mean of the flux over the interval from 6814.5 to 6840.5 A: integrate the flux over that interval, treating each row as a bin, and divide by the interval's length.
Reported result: 17.9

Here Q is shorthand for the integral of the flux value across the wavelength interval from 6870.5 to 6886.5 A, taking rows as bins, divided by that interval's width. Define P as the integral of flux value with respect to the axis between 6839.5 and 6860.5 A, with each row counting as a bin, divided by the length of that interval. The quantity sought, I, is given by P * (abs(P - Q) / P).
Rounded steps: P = 18.9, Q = 19.1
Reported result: 0.3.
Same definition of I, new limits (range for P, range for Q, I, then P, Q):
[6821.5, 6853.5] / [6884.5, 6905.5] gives 0.6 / 18.2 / 18.8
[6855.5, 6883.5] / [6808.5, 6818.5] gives 0.4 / 19.3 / 18.9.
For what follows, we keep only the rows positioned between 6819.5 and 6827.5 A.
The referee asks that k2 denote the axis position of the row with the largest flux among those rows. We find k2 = 6820.0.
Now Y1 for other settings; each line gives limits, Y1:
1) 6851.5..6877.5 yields 19.2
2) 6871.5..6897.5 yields 19.2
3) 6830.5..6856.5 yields 18.6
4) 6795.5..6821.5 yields 18.1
